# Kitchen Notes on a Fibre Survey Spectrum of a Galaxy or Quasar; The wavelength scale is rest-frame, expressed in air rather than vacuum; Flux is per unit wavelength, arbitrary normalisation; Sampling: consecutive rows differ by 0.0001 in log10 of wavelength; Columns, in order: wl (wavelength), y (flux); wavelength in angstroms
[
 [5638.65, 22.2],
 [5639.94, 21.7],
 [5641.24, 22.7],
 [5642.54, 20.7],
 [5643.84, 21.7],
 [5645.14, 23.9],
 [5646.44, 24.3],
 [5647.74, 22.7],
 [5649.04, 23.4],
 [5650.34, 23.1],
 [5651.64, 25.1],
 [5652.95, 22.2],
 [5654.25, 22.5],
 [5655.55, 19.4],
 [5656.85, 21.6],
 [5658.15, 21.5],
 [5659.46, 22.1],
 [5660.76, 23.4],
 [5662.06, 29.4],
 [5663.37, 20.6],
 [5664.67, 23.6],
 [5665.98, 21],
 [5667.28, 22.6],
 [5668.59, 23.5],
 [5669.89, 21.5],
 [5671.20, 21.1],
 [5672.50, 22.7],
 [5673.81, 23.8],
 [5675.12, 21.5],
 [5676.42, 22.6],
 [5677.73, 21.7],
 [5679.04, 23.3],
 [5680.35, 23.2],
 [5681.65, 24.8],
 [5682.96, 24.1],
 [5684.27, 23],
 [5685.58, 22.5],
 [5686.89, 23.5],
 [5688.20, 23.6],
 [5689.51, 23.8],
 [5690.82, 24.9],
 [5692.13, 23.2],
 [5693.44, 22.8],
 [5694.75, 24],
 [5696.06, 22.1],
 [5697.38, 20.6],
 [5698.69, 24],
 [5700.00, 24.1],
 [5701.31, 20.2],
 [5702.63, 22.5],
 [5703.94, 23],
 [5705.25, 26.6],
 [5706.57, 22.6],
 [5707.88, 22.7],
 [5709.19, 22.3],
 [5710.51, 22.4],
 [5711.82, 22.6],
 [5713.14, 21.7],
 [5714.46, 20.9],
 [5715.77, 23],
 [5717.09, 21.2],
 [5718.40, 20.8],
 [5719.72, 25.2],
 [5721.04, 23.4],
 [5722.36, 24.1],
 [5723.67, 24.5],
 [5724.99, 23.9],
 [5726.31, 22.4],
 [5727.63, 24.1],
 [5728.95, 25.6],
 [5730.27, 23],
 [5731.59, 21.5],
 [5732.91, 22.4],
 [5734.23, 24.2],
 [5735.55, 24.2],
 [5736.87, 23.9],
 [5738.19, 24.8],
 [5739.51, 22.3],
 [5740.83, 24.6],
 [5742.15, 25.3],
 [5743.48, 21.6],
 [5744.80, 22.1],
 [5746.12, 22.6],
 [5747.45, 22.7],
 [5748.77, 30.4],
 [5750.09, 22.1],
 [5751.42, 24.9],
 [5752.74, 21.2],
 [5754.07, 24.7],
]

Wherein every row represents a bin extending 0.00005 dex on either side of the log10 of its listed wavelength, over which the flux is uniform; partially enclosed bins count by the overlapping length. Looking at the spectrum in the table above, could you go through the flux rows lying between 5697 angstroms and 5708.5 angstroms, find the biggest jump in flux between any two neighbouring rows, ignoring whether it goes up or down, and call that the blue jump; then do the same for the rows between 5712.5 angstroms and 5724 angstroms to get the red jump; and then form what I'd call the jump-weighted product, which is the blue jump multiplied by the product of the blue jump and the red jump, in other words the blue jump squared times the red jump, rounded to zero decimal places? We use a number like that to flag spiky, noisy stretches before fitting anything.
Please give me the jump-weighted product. 70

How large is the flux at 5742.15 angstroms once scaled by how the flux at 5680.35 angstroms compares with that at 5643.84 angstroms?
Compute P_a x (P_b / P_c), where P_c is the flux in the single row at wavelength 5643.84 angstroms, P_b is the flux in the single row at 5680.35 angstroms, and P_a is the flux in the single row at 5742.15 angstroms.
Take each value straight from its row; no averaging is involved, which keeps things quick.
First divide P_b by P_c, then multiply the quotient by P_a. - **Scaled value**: 27.0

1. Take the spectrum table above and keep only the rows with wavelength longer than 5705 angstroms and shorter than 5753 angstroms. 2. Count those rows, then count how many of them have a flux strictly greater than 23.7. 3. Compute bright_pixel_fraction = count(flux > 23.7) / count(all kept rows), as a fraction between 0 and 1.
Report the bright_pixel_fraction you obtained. 0.41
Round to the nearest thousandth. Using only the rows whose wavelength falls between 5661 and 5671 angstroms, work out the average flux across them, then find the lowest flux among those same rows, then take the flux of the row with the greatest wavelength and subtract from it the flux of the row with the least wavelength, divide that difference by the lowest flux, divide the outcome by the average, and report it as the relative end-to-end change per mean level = -0.017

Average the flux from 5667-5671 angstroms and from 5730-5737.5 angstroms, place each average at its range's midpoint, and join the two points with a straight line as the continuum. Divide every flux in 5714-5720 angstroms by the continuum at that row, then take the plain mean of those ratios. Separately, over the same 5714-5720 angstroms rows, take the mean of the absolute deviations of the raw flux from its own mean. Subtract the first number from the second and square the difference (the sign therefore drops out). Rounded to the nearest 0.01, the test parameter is 0.29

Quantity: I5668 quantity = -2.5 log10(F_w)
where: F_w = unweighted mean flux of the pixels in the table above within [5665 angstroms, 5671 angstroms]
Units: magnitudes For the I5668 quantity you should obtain -3.36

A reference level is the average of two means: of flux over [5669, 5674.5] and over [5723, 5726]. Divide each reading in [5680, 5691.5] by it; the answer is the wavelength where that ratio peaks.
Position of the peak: 5690.82 angstroms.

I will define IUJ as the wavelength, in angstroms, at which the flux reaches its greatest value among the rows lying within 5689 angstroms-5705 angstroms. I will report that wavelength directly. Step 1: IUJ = 5690.82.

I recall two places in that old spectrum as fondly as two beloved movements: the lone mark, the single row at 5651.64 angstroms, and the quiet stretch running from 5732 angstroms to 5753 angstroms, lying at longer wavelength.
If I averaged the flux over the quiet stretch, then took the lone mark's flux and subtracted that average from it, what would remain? 1.4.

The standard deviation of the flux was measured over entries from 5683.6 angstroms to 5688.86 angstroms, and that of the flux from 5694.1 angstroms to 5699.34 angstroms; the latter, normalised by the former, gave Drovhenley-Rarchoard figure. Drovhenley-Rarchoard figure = 3.3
